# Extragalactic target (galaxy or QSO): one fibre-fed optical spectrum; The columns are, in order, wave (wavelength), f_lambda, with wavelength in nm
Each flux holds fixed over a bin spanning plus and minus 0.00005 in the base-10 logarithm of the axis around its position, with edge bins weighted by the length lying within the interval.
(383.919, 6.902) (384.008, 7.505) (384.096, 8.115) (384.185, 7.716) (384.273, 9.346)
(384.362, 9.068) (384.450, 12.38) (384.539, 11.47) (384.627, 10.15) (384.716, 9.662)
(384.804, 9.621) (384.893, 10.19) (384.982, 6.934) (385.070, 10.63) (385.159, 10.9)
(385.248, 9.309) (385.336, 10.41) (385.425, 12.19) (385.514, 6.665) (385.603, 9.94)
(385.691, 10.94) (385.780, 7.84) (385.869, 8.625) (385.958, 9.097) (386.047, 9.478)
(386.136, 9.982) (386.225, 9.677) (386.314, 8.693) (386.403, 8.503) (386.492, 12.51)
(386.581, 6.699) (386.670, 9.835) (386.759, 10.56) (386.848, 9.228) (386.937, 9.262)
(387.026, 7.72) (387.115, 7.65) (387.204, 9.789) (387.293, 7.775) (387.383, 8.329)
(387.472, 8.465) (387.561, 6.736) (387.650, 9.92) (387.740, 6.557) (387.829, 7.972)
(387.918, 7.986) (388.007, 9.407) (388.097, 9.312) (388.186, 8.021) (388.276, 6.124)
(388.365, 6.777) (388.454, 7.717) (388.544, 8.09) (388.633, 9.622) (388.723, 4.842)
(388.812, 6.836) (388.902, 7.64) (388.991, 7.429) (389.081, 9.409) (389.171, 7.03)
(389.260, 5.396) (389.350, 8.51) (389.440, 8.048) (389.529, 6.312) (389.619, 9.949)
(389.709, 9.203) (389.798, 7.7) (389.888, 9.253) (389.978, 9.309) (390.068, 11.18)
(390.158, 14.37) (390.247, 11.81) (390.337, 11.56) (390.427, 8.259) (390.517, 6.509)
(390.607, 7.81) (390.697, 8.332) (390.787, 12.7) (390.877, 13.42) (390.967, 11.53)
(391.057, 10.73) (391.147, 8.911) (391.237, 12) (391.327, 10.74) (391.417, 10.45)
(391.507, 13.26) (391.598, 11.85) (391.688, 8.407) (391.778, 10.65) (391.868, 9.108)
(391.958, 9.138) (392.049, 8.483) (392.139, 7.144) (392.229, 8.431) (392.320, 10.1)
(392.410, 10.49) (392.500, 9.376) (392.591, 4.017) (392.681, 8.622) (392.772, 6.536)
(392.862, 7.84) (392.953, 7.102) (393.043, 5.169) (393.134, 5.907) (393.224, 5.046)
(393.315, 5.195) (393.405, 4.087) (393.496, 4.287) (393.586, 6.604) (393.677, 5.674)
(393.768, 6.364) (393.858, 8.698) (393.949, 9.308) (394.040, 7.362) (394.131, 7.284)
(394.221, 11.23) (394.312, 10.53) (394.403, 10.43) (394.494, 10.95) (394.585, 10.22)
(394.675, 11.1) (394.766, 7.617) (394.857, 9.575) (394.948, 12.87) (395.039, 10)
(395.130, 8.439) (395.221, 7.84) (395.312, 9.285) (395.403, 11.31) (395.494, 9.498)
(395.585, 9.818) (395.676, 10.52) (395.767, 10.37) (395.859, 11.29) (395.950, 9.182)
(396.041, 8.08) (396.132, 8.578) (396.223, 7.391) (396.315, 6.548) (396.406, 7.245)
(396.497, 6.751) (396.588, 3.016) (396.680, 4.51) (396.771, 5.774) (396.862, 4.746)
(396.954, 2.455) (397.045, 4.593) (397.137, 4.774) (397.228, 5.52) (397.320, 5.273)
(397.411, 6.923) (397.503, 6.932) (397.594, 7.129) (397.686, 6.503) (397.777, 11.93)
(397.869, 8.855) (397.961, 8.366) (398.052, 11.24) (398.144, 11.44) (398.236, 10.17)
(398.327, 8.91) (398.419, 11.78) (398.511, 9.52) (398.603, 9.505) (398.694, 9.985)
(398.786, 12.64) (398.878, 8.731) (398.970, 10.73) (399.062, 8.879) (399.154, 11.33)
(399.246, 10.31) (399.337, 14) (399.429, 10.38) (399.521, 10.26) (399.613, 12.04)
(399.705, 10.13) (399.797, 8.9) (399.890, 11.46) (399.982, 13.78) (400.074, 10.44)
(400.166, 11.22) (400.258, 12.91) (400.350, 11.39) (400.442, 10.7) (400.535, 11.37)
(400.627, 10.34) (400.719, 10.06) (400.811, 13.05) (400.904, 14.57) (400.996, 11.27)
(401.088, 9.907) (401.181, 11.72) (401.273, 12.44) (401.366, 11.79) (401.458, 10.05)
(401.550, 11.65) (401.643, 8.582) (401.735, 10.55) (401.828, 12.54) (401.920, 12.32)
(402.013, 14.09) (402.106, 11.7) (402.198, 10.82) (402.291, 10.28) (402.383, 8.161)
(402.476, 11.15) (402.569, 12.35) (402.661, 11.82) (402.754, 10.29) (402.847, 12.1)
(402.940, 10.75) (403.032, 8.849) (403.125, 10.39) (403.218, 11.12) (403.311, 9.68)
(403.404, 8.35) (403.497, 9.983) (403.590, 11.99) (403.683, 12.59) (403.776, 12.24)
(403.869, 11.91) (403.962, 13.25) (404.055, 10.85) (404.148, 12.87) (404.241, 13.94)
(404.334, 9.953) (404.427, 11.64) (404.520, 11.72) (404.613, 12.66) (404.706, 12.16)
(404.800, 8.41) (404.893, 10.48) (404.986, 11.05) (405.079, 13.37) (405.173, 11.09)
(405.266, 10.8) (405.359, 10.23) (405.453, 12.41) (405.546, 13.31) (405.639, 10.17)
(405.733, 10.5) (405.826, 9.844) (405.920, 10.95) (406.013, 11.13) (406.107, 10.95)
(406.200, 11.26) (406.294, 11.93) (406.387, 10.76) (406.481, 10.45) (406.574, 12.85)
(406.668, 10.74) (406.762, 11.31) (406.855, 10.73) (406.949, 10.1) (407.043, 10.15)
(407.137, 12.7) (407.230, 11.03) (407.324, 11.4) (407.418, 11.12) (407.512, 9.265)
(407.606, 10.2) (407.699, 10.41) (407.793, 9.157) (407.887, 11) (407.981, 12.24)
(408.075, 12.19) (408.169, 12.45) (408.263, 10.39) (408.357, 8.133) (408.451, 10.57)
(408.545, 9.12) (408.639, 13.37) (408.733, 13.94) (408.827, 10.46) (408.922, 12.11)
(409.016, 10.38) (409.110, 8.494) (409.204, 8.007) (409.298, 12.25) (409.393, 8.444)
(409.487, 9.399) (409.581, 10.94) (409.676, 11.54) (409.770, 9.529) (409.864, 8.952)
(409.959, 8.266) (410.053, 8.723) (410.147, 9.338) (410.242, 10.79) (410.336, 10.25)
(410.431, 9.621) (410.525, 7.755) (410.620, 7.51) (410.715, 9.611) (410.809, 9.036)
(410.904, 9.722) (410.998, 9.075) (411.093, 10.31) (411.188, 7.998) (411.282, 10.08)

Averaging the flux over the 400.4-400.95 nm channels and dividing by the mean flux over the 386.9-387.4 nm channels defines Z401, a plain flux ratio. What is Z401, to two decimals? 1.39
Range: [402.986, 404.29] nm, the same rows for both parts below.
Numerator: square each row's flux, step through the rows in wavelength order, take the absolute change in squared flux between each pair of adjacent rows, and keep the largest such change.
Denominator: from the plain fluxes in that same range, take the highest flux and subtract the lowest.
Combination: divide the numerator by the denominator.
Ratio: 10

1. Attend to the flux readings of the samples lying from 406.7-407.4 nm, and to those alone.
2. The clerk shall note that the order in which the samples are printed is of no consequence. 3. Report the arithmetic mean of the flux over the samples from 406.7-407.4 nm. 11.1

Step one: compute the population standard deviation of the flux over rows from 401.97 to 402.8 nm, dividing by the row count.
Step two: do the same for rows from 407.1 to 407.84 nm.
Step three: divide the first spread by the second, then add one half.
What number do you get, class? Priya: 1.9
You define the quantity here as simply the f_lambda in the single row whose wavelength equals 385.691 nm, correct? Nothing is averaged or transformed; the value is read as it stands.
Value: 10.94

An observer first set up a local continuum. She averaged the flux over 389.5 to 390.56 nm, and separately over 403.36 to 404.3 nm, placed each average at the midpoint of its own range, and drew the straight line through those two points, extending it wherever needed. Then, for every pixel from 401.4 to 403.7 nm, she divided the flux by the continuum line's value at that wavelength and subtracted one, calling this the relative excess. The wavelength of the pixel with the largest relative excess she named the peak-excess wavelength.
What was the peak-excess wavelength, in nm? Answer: 402.013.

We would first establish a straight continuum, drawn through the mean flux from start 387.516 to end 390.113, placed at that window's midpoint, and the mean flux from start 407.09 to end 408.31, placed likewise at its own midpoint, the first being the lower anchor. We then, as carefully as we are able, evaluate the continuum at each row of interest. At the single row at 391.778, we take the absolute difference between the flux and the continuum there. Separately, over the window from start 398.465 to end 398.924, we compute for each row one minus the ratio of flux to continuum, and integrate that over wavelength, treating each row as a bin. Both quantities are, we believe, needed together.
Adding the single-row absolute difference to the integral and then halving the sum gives 1.07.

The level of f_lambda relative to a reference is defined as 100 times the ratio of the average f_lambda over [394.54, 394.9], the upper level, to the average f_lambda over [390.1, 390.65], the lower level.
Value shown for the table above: 96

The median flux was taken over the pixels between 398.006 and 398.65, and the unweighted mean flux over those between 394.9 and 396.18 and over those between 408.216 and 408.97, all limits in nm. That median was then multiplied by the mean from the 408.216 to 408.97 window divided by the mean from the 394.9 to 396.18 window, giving 11.4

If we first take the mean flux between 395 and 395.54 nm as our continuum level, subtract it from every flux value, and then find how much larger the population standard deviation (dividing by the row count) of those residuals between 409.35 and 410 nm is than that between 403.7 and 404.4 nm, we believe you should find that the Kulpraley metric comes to -0.14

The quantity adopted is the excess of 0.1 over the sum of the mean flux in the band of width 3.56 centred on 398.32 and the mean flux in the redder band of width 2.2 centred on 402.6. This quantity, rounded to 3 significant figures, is -19.6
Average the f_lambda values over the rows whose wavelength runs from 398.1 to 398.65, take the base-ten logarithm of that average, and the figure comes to 1.01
